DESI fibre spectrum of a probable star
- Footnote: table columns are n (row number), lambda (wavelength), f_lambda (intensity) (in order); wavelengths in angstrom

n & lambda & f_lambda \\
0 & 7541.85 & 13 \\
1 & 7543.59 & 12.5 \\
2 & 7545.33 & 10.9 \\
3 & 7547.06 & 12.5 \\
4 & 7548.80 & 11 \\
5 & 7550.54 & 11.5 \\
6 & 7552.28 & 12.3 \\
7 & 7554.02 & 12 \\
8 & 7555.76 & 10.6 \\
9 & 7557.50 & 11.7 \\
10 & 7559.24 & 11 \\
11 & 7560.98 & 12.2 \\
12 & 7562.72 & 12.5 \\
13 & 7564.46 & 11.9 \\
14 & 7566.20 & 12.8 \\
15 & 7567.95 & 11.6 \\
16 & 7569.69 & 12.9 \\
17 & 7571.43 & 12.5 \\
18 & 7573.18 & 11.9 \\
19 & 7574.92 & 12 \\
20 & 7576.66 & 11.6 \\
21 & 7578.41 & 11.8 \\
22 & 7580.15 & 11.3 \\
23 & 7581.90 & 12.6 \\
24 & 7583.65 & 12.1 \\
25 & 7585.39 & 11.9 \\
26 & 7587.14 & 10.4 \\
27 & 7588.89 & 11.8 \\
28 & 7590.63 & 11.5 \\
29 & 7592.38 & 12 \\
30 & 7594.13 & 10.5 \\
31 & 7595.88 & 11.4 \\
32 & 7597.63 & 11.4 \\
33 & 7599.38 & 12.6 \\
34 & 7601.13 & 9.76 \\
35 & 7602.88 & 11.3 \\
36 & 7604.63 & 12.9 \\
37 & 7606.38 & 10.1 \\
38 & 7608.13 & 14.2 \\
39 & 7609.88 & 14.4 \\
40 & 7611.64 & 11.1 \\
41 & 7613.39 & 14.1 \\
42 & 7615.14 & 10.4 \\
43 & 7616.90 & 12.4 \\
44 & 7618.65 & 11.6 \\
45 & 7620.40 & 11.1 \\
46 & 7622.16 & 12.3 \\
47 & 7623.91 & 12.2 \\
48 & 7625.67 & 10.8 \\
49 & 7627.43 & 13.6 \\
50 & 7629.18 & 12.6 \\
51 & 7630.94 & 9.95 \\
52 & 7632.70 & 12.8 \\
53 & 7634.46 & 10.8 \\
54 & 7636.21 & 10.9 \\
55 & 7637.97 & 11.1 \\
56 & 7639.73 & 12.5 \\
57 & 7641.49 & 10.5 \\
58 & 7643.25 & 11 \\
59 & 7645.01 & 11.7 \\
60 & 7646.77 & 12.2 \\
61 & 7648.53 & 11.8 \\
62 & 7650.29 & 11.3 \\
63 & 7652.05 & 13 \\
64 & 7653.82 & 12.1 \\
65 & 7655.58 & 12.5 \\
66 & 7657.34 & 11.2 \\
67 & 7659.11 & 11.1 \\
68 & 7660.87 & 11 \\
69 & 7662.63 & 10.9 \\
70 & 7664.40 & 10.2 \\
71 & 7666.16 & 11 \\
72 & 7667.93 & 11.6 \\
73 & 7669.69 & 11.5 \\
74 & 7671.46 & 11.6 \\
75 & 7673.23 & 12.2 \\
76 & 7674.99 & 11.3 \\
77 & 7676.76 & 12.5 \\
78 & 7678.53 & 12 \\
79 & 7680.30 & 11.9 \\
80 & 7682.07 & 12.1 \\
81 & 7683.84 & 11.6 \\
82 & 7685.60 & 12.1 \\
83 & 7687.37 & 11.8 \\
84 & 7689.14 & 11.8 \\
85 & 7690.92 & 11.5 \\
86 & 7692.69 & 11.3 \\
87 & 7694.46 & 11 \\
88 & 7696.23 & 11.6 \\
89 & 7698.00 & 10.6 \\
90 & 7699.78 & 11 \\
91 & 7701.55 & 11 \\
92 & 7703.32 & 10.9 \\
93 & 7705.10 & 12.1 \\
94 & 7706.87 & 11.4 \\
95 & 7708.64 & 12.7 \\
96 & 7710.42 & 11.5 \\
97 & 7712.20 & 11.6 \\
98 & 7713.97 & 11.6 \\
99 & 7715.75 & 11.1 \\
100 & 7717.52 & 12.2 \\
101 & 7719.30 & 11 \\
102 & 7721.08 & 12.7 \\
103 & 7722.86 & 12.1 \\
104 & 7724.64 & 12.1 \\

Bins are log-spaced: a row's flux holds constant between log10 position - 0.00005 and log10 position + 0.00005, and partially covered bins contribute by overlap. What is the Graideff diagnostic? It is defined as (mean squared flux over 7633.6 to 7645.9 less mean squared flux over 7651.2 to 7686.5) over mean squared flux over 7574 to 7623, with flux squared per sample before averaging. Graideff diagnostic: -0.074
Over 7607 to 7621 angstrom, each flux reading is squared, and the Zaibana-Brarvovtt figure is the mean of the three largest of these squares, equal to 203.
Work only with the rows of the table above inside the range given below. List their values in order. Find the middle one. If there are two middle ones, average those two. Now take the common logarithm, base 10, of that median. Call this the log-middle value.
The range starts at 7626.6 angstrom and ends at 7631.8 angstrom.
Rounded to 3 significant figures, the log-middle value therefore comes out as 1.10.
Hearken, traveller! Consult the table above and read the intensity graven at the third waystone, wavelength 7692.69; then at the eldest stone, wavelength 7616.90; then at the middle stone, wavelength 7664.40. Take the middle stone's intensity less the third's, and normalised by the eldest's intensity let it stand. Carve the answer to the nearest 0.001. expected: -0.089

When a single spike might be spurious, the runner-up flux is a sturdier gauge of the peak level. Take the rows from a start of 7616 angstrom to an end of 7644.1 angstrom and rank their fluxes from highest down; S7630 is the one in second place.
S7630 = 12.8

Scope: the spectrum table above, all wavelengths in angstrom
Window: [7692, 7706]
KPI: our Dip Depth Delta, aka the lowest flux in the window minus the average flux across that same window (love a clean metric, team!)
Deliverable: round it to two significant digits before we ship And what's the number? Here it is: -0.59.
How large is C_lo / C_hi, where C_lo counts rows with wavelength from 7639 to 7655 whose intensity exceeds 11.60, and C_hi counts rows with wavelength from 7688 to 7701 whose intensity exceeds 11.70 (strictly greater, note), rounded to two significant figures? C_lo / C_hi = 6.0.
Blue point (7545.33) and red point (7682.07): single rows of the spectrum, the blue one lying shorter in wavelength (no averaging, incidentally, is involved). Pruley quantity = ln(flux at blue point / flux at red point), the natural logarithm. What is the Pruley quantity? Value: -0.10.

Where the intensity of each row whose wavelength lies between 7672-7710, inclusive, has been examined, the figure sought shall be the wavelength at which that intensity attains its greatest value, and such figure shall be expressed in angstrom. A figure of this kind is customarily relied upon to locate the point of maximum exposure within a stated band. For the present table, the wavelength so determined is 7708.64 angstrom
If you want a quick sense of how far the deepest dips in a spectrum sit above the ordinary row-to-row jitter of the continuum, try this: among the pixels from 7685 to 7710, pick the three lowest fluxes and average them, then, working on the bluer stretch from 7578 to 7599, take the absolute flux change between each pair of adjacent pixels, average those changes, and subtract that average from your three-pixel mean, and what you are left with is 10.1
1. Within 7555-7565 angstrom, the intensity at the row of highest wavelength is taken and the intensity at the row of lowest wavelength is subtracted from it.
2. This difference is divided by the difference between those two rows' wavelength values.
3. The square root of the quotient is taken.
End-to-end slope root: 0.39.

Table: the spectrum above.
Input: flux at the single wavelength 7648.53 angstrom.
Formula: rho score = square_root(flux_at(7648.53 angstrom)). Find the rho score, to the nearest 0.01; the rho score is 3.44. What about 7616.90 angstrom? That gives 3.52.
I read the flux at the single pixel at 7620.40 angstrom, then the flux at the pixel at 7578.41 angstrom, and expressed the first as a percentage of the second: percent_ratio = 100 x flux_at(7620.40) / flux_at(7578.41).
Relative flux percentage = 94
